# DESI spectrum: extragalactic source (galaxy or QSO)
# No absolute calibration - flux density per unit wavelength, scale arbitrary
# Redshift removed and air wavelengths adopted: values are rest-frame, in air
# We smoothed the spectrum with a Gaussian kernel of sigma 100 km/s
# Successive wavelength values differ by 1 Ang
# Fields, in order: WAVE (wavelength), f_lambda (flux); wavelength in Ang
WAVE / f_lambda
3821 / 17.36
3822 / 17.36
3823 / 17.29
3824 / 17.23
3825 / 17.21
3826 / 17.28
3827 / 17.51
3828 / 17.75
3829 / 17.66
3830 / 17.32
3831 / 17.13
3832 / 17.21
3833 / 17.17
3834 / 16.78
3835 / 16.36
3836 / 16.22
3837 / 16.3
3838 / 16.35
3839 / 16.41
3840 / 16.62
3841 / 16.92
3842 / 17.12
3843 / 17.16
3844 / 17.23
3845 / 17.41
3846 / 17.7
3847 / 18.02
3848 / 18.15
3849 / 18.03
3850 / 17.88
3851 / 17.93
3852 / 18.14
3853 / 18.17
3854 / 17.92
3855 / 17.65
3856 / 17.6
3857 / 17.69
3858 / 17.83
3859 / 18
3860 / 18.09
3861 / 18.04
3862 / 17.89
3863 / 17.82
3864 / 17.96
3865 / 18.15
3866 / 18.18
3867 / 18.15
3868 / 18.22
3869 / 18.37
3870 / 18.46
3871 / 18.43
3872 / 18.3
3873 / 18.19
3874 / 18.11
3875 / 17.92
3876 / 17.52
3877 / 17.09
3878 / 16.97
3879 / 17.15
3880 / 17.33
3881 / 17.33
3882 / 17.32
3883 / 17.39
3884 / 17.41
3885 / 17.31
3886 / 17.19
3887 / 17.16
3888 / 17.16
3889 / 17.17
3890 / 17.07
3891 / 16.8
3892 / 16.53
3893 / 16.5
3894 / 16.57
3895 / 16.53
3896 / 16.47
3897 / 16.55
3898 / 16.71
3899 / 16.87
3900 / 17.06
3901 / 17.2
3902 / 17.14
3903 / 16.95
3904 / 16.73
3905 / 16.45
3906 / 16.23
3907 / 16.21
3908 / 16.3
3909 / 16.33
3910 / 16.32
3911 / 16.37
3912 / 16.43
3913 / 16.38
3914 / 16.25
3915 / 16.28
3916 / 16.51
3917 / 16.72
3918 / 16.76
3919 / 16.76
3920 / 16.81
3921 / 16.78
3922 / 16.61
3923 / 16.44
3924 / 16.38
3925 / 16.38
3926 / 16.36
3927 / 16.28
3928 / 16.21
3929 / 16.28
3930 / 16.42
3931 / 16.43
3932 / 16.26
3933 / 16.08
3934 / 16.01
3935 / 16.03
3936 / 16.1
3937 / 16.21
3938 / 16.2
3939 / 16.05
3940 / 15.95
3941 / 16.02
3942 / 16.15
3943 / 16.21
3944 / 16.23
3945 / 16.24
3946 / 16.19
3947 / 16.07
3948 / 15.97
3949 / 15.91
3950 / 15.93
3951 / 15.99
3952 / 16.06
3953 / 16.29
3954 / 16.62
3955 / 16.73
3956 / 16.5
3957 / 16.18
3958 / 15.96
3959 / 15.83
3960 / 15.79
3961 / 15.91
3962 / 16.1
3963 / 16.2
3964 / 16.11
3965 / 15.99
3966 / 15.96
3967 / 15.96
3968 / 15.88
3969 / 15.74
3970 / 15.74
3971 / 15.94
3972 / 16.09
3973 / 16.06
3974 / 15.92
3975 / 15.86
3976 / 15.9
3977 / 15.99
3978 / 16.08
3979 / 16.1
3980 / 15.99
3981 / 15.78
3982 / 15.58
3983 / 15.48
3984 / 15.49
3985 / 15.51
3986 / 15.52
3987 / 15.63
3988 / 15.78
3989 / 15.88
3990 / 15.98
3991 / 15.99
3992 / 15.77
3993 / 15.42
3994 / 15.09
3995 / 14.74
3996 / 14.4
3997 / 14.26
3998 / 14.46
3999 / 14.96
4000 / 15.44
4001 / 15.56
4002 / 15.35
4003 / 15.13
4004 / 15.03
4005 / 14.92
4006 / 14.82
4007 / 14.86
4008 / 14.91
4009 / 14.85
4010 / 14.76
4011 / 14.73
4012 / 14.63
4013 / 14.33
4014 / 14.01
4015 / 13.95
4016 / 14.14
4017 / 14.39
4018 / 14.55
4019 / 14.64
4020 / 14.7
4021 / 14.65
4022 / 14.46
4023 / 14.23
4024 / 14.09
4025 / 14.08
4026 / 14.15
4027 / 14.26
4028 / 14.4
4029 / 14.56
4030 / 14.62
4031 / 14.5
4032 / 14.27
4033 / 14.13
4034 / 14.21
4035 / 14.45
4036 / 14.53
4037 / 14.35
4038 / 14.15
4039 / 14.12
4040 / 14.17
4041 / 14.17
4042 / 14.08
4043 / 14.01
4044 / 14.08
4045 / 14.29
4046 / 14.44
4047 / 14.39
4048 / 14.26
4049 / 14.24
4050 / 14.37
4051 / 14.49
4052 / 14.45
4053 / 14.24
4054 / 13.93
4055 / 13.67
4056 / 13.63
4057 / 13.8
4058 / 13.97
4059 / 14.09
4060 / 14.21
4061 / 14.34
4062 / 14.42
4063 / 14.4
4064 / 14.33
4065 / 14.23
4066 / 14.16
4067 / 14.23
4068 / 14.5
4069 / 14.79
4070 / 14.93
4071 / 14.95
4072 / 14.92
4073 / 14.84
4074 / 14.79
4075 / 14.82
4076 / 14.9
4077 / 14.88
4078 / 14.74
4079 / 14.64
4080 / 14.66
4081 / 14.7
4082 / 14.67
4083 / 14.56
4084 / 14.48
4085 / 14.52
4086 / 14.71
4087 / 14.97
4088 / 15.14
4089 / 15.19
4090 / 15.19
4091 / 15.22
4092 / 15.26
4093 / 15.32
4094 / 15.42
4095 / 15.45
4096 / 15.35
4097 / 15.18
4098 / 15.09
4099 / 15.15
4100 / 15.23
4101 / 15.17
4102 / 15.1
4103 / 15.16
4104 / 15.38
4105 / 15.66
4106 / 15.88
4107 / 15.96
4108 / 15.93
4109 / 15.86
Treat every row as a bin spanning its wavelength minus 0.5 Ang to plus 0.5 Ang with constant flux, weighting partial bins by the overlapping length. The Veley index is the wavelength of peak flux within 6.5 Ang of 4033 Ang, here 4030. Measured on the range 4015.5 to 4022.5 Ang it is 4020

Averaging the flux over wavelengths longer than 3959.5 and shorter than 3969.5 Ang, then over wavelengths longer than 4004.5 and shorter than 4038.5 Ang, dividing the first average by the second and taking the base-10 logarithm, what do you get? 0.043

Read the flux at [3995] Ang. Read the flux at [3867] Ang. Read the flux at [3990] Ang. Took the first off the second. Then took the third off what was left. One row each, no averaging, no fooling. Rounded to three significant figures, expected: -12.6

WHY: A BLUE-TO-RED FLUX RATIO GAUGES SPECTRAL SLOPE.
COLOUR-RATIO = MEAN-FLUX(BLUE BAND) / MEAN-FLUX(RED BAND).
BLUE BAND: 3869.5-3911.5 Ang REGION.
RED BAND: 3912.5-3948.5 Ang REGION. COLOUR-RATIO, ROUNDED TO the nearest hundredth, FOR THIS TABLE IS 1.05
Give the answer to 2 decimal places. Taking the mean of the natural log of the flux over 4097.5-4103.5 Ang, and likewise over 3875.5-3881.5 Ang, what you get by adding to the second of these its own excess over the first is 2.98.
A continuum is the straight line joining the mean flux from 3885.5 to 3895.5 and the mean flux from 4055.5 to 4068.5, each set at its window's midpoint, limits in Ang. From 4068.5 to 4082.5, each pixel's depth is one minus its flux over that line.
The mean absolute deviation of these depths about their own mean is 0.0040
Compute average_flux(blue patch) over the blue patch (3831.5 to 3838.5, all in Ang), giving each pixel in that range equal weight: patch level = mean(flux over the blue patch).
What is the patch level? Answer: 16.6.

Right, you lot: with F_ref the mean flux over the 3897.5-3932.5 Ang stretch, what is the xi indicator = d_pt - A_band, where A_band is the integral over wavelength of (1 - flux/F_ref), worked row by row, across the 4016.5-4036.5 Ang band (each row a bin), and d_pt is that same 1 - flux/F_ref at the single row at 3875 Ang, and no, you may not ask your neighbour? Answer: -2.7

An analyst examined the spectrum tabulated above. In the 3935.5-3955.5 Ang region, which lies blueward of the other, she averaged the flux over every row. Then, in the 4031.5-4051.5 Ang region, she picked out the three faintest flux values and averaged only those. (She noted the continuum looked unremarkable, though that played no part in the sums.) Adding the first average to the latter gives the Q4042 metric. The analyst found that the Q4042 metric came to 30.2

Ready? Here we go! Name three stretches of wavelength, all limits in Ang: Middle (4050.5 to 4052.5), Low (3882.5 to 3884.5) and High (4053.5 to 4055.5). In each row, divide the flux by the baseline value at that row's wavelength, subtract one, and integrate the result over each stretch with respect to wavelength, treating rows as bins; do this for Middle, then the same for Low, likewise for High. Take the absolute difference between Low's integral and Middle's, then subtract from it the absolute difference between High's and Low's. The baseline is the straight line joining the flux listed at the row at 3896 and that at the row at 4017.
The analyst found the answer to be -0.066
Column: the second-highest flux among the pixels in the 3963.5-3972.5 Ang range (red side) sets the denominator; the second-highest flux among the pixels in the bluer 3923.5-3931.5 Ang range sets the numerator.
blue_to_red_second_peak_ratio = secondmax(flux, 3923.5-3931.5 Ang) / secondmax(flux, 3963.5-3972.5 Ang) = 1.02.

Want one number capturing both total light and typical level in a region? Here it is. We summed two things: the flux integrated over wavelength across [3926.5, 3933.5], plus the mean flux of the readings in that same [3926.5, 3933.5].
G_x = 130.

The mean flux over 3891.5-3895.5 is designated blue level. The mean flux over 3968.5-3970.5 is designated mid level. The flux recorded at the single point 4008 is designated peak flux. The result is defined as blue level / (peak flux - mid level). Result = -20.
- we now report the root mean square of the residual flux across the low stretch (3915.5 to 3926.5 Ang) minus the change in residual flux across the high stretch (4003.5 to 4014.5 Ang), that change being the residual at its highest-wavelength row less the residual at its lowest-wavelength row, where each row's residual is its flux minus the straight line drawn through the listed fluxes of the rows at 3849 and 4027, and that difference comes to 1.0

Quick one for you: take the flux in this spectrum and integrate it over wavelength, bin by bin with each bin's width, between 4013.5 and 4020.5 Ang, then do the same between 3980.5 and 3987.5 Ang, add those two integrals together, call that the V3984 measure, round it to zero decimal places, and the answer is 209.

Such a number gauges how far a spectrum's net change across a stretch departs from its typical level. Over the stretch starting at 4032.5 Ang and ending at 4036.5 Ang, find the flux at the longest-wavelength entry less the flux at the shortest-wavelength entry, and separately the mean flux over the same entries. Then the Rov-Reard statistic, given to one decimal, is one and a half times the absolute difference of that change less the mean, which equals 20.9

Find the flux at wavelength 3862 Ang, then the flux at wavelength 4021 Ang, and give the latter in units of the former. 0.819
